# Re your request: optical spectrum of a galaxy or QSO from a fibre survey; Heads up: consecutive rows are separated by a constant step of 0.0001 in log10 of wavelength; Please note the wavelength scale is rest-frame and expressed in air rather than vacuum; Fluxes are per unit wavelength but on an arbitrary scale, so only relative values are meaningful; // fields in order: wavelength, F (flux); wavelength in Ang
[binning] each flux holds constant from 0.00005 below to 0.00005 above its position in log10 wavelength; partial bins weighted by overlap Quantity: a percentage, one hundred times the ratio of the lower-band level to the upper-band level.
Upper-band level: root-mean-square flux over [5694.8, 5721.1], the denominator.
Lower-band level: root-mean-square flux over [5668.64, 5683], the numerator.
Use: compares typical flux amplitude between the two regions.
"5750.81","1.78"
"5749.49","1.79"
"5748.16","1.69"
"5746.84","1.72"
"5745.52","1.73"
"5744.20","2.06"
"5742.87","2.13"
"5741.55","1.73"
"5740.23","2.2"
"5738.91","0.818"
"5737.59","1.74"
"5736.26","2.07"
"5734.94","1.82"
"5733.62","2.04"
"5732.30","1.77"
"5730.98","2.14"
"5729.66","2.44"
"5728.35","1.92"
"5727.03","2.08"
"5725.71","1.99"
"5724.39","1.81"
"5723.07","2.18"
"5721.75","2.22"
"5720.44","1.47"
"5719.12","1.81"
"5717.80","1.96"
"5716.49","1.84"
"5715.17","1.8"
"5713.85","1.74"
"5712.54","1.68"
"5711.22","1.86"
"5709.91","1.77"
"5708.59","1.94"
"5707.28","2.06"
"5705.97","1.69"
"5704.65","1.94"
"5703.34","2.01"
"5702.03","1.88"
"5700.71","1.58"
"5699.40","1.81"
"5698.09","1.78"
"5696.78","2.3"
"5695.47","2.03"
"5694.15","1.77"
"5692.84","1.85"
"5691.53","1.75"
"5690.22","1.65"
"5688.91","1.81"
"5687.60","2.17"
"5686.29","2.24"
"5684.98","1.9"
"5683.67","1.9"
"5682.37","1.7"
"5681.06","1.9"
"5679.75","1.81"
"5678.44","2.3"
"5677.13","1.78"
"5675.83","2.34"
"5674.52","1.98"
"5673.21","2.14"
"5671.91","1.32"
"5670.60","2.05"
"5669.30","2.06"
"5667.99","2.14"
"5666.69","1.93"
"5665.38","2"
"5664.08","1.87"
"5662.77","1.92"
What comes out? 106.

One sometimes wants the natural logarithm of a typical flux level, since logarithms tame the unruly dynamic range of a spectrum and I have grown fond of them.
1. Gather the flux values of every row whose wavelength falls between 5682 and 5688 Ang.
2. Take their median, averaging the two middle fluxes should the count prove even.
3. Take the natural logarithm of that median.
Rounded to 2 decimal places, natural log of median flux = 0.64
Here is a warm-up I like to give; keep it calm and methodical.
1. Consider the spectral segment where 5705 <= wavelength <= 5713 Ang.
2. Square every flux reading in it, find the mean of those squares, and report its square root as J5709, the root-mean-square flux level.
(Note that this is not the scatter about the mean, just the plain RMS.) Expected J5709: 1.84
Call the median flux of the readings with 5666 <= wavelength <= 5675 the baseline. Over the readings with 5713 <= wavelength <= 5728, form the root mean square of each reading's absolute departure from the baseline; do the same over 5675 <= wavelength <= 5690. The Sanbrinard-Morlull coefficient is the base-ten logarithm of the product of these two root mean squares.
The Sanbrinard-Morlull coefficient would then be -1.24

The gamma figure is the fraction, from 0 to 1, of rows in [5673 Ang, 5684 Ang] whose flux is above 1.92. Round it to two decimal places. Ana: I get 0.44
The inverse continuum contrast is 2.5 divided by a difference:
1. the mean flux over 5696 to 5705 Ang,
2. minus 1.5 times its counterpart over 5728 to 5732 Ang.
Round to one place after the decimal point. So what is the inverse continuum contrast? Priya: -1.9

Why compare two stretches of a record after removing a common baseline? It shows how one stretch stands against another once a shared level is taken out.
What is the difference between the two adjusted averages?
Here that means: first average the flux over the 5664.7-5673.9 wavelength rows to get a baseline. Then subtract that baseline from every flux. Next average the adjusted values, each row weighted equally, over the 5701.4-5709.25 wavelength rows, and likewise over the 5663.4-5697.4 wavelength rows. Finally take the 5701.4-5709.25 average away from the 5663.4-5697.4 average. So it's 0.03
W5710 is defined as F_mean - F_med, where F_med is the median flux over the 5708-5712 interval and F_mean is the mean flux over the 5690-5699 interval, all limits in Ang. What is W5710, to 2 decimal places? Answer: 0.02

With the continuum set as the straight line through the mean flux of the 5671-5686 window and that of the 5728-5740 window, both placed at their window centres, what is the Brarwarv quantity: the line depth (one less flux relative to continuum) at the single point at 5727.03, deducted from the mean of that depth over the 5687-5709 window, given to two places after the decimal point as 0.12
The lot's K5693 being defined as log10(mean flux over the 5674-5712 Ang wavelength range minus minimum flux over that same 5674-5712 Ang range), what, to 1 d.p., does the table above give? -0.5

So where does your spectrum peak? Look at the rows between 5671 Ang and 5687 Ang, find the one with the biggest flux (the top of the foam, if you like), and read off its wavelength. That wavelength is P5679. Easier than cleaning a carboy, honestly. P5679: 5675.83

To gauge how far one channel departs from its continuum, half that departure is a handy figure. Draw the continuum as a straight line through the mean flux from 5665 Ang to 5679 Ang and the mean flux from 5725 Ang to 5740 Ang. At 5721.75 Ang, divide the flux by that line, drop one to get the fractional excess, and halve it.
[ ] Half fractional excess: 0.08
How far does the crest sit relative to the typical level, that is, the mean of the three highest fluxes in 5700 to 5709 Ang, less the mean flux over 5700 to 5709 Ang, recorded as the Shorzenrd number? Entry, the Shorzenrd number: 0.13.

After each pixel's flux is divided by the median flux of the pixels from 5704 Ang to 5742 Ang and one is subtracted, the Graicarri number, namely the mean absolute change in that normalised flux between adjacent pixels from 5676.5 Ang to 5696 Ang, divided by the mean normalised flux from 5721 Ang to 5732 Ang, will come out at 1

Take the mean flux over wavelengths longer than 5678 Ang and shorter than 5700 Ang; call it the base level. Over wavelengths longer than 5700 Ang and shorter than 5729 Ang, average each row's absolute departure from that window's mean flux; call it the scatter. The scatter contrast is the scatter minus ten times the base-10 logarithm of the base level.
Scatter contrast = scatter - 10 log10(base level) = -2.69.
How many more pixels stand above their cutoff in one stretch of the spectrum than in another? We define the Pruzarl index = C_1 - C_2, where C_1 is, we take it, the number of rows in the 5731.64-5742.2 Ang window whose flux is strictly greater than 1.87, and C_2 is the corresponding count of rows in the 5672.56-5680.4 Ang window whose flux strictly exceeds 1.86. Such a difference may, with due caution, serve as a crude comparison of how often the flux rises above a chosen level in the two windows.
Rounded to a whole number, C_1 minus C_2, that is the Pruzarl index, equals -1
